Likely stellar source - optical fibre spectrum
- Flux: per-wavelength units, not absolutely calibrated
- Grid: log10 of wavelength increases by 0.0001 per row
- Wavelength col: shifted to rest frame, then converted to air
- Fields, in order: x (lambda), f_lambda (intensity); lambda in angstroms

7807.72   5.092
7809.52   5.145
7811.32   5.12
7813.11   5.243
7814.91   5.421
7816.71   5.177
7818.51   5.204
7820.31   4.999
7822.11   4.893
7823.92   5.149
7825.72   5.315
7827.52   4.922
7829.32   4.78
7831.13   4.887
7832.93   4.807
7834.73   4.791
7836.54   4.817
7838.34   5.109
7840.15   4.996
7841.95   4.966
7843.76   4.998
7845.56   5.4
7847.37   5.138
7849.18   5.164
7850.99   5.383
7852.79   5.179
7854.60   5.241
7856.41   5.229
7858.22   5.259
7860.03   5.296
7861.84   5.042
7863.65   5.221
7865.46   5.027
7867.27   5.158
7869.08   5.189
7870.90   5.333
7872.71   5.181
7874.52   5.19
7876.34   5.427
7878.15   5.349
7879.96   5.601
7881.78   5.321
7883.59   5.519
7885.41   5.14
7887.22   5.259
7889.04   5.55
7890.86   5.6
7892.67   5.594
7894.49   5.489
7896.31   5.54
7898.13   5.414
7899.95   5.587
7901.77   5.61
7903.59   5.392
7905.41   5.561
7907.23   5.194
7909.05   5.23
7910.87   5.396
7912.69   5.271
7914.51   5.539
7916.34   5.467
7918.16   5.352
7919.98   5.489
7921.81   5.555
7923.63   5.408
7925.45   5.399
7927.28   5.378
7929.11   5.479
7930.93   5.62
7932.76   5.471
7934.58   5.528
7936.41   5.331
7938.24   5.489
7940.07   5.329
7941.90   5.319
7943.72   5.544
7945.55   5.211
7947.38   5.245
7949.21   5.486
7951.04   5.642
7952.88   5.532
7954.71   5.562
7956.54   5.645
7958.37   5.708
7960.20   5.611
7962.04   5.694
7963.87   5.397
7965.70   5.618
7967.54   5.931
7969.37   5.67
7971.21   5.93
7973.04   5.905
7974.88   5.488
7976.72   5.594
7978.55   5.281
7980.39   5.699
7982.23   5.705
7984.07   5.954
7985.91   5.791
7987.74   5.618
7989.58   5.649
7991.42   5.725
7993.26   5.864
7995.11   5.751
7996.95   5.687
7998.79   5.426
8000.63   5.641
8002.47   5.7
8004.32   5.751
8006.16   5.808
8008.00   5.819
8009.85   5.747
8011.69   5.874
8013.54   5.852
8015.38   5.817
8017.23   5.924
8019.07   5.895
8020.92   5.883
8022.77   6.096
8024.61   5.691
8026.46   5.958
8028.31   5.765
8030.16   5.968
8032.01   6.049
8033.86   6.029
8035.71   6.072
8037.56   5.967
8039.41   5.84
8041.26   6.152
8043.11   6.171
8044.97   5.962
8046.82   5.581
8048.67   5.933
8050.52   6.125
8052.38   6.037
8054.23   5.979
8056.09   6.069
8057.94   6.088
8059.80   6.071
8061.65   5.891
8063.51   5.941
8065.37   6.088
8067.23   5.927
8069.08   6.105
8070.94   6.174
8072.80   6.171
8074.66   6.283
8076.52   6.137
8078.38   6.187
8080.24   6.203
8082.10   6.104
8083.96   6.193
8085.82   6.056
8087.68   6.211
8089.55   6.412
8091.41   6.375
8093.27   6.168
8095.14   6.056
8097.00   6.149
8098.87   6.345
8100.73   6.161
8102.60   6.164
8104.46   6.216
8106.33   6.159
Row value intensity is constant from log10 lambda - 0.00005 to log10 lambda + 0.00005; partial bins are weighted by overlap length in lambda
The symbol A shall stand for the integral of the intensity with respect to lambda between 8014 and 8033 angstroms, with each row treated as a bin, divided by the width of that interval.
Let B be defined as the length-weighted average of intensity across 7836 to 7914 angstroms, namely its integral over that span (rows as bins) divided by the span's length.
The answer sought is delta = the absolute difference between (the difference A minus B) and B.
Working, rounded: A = 5.90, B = 5.30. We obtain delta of 4.7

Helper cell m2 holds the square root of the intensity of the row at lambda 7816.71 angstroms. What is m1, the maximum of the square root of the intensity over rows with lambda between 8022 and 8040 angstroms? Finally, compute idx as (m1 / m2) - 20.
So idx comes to -18.91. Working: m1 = 2.47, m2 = 2.28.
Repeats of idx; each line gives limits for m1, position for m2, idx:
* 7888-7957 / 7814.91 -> -18.98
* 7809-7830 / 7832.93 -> -18.94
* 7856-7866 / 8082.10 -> -19.07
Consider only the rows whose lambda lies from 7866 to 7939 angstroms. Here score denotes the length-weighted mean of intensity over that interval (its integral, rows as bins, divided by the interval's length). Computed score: 5.41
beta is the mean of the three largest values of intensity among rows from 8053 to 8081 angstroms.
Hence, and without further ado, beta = 6.2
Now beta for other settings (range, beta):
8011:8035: 6.1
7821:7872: 5.4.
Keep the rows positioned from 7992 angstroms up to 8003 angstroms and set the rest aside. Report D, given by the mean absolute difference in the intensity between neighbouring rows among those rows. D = 0.142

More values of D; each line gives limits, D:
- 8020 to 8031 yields 0.256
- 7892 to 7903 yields 0.096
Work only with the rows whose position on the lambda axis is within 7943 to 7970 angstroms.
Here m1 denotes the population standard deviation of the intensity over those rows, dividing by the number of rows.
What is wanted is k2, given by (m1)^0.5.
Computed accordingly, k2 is 0.42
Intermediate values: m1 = 0.18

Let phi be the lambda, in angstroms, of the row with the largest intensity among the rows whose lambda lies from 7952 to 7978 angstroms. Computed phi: 7967.54 angstroms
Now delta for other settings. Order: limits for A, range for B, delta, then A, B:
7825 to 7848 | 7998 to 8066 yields 6.8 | 4.99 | 5.91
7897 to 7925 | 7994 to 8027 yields 6.2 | 5.43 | 5.79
